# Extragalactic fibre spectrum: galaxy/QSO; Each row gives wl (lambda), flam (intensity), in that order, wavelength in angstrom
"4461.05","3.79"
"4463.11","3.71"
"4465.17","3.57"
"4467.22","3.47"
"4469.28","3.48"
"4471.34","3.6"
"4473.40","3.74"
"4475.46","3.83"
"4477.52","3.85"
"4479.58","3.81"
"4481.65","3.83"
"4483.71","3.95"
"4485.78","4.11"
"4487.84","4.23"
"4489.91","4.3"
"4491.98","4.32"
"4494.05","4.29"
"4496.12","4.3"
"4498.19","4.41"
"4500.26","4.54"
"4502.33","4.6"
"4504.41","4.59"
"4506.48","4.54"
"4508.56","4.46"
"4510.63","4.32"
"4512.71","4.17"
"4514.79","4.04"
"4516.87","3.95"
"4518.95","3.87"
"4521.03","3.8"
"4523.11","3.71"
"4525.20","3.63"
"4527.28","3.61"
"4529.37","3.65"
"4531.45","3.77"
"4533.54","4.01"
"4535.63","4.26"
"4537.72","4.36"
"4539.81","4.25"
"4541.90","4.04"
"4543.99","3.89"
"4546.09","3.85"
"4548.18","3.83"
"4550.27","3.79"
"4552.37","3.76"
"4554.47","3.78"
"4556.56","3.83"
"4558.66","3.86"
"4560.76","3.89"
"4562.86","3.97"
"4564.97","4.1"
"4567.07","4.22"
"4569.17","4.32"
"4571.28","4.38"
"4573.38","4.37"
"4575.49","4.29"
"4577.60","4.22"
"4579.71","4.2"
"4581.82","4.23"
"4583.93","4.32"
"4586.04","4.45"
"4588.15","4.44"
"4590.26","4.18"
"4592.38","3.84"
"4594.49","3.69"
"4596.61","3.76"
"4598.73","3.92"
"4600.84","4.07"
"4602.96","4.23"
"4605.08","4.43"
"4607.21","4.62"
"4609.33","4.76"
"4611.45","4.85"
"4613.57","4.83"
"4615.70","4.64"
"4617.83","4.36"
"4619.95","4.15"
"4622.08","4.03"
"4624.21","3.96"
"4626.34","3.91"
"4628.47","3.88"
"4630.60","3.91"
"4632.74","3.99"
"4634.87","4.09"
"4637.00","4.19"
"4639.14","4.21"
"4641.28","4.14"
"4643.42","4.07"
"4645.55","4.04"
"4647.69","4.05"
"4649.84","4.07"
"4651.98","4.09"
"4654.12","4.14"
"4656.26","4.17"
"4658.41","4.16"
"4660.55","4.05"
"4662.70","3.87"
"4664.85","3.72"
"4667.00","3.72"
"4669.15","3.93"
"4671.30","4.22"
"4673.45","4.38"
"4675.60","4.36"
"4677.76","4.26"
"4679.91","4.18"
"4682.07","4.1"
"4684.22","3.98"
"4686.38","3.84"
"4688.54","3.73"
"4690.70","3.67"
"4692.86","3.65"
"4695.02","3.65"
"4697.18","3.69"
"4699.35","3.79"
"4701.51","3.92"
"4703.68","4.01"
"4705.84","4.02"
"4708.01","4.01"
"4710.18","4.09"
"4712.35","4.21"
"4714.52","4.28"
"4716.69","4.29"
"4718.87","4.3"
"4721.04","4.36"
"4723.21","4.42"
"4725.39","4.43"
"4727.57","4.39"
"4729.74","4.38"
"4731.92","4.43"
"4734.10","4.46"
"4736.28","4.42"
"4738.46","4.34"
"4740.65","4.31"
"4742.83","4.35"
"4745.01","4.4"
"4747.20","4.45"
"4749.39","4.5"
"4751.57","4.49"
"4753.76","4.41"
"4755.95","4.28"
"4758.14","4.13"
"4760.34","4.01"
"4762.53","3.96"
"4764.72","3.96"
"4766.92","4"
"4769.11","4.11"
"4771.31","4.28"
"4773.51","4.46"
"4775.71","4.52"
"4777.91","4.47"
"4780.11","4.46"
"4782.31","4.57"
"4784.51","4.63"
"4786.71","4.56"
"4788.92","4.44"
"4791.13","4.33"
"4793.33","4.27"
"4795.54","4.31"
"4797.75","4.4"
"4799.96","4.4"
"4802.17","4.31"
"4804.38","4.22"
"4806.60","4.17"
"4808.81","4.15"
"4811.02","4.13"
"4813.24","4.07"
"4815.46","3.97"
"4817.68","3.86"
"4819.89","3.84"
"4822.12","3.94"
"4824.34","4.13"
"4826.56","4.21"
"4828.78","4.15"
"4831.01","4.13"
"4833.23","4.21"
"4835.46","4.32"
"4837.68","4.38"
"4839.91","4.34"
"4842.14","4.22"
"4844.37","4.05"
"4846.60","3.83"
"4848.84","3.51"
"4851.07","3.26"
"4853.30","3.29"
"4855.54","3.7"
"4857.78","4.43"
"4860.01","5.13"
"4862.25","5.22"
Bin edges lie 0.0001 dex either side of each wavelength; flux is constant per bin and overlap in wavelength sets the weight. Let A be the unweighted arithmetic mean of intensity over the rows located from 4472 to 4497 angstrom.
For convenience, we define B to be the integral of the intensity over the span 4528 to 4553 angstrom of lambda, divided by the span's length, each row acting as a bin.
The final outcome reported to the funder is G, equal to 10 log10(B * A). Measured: 12.04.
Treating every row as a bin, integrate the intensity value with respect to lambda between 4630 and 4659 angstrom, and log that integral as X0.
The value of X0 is 119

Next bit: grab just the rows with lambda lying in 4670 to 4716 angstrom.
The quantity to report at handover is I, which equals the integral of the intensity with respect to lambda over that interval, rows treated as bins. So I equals 184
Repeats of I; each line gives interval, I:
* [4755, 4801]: 198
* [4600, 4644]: 187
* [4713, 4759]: 201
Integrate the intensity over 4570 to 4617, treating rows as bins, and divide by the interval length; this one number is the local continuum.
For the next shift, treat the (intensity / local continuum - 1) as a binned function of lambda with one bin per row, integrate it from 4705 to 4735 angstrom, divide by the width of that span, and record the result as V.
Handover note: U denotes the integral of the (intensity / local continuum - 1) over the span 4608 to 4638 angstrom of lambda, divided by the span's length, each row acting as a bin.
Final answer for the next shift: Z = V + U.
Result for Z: -0.01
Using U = -0.011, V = 0.00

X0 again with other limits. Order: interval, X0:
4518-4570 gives 204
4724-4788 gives 278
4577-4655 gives 327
